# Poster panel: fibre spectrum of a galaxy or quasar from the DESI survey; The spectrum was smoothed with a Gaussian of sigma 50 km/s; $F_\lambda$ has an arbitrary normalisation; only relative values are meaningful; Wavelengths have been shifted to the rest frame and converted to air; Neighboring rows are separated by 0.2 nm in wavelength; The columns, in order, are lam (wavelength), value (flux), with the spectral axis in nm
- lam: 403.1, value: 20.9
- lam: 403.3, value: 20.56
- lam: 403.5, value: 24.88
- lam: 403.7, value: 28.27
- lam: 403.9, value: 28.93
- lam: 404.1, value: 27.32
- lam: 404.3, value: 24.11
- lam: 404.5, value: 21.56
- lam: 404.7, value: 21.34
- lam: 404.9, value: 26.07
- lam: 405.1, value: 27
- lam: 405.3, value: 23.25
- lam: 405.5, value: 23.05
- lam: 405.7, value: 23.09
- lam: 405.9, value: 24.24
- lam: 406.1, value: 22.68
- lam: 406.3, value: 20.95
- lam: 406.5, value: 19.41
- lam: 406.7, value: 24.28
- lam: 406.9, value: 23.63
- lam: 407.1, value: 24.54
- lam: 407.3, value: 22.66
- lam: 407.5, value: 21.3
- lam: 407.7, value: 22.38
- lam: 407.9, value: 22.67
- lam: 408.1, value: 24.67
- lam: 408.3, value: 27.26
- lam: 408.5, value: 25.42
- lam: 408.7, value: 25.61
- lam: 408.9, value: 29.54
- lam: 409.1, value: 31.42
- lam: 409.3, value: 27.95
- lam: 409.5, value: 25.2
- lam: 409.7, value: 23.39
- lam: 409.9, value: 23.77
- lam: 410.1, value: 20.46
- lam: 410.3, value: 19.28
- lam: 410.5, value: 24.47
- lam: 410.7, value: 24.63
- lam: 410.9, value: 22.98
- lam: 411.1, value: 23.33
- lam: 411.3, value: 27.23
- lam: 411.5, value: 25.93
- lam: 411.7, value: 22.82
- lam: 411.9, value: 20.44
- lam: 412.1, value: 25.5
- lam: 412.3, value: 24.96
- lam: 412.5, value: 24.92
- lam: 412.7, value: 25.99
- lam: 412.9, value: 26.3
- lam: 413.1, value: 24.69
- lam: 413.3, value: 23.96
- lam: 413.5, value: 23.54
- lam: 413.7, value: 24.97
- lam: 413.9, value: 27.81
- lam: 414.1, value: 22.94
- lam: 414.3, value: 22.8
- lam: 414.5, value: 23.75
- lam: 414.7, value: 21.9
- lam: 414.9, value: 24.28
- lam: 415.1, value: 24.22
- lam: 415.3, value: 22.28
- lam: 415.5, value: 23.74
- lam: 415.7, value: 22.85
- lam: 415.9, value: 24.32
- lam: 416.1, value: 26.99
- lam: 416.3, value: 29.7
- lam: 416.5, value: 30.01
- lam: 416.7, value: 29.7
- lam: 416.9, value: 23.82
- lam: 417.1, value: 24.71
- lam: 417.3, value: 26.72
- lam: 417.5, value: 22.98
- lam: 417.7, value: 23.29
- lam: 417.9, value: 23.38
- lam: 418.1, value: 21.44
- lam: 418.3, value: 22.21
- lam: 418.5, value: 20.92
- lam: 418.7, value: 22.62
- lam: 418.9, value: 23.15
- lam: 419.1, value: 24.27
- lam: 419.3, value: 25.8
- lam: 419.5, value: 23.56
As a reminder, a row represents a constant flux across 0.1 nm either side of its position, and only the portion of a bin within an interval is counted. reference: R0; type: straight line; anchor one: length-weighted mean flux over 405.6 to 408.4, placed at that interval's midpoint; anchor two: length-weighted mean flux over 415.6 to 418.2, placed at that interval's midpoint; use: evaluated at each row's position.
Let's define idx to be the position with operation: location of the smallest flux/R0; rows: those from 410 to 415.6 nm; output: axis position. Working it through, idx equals 410.3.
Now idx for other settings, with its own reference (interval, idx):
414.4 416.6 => 414.7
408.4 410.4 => 410.3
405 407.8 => 406.5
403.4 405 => 404.7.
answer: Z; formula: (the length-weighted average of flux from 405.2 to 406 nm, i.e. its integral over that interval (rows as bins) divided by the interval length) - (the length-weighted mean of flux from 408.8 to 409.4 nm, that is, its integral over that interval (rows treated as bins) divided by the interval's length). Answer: -6.2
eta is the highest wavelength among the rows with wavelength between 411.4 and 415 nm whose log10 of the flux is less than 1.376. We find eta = 414.7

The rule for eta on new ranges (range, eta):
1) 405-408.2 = 407.9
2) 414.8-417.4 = 415.7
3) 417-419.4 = 418.9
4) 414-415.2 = 414.7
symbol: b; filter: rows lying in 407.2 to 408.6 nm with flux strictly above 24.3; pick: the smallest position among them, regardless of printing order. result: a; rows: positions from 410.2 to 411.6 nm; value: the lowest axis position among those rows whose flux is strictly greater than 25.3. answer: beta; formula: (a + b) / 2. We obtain 409.70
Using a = 411.3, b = 408.1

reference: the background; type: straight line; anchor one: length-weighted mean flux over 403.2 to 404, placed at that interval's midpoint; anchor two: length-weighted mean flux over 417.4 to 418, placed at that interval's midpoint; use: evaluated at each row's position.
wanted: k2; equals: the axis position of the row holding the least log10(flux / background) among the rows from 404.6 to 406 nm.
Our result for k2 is 404.7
